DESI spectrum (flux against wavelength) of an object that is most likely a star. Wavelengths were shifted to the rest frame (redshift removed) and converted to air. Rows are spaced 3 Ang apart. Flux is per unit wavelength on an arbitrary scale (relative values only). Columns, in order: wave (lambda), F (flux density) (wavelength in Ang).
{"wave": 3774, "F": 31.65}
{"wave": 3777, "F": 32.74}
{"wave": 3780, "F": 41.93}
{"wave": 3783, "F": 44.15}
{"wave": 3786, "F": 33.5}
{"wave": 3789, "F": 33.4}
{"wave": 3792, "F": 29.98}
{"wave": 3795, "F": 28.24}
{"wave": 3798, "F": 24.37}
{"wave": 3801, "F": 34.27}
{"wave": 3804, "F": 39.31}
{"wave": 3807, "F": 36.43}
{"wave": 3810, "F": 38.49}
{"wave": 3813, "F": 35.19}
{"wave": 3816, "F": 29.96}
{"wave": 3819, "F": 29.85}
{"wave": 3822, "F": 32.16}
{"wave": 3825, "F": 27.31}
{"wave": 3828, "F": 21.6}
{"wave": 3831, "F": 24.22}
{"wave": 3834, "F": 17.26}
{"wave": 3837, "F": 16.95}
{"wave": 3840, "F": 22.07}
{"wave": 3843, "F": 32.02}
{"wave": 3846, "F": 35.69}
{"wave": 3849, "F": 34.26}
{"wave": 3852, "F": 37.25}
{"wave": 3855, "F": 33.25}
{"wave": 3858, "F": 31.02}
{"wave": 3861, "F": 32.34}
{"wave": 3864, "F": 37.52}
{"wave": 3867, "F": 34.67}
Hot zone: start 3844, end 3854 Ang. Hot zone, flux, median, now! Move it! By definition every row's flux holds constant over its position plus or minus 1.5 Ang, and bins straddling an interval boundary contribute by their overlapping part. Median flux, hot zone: 35.7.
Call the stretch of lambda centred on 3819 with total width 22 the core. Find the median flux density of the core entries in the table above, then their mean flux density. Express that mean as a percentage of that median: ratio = 102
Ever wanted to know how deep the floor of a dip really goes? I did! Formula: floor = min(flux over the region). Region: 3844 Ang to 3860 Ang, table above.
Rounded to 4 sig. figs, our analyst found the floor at 31.02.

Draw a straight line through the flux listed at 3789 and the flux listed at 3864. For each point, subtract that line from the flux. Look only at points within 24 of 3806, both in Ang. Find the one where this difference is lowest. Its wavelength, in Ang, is 3828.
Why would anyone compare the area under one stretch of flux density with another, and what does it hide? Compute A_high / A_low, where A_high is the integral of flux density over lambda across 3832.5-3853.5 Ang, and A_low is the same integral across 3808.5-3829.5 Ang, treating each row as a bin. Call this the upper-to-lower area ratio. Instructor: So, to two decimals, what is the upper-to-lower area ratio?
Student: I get 0.91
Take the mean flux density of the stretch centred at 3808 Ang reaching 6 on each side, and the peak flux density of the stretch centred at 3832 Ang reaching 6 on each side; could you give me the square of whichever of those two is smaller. 587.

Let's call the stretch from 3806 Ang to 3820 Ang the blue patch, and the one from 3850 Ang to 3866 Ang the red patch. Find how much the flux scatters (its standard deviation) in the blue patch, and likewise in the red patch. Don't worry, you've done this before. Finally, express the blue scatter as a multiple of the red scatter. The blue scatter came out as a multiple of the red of 1.3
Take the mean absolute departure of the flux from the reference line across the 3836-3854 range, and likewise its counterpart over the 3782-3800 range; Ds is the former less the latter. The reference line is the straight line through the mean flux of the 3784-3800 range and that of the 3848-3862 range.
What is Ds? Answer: 0.7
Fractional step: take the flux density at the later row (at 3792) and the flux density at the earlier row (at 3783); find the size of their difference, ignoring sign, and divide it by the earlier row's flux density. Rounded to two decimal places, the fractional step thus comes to 0.32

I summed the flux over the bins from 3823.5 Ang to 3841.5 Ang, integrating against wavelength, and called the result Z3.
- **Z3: 388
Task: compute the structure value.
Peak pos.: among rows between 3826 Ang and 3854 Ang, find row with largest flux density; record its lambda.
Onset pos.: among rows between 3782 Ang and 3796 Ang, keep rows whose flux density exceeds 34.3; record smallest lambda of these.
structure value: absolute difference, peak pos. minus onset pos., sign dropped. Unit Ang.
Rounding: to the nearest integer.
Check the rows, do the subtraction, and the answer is 69 Ang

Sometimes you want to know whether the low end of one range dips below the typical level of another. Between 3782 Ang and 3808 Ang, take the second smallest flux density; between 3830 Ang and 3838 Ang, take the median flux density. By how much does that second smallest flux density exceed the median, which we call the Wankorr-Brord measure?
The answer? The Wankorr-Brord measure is 11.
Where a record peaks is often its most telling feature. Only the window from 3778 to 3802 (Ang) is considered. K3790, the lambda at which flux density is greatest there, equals 3783 Ang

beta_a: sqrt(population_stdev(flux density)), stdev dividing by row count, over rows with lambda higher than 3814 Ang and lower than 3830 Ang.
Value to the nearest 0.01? 1.91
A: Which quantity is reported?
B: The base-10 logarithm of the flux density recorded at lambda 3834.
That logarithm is 1.24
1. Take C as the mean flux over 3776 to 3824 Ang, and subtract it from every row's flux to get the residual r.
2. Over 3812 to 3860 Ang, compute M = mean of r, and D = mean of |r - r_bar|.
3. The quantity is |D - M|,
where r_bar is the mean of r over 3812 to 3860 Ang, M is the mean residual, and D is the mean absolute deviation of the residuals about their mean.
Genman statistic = 11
